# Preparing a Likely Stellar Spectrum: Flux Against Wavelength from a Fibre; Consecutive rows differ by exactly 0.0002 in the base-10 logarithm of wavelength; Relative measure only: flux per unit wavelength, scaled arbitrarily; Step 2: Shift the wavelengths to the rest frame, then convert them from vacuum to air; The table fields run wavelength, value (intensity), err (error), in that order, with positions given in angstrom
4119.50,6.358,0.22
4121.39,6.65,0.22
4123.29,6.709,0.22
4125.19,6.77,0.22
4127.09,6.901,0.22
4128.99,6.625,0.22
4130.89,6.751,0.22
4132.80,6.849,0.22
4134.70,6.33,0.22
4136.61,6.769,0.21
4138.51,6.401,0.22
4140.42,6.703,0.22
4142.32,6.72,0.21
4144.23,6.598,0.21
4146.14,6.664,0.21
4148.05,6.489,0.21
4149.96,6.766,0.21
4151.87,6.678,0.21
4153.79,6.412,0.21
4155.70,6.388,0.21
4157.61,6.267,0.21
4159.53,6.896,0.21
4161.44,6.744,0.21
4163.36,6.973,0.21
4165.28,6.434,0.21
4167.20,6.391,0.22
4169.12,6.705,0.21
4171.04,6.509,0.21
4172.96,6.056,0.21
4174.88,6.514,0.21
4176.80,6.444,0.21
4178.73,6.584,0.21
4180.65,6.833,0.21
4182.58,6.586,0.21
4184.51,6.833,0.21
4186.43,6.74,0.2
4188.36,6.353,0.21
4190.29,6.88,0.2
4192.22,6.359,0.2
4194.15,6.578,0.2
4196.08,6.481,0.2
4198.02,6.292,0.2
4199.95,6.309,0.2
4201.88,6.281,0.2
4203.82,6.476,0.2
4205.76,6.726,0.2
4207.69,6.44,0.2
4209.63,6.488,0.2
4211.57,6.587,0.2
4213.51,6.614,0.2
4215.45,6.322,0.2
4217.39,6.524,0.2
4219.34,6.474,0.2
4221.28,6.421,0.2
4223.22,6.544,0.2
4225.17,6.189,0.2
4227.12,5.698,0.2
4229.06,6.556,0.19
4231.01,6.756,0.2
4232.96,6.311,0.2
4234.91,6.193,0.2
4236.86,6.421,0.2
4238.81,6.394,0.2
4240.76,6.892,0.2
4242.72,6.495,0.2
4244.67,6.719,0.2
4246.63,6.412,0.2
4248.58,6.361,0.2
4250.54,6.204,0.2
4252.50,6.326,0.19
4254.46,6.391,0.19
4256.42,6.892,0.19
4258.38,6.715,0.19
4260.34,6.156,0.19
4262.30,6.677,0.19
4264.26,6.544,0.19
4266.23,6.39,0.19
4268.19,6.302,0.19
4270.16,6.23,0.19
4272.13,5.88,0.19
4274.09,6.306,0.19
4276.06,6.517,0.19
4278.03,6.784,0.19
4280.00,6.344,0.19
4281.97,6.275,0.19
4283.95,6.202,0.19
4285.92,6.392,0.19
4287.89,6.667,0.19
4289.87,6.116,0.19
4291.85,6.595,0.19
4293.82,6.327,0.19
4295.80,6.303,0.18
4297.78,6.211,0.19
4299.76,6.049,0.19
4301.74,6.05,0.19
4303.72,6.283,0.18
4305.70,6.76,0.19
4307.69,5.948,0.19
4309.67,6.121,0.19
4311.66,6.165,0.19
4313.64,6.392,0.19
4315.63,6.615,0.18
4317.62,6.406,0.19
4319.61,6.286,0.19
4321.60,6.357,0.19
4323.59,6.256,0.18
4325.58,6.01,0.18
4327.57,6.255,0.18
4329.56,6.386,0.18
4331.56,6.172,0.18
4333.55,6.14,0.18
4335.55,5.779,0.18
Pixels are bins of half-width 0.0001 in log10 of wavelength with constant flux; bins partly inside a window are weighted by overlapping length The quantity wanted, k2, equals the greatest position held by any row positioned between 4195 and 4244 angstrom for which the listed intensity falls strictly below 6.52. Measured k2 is 4242.72 angstrom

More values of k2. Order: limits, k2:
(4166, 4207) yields 4203.82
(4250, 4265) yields 4260.34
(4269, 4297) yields 4295.80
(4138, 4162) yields 4157.61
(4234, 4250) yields 4248.58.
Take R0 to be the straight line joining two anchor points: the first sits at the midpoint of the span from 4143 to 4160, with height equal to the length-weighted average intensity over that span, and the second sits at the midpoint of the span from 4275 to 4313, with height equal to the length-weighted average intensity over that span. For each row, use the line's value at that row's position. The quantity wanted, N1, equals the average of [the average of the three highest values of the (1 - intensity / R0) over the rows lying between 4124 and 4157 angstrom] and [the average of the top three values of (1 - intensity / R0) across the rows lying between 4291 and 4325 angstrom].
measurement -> 0.0386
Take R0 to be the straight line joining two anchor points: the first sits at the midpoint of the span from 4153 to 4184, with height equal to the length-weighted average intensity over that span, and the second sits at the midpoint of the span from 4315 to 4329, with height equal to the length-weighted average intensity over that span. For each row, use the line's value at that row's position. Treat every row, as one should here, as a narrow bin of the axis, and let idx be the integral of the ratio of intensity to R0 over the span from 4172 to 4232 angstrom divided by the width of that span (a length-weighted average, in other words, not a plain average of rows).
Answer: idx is 0.998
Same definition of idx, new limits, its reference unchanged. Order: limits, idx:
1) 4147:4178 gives 0.997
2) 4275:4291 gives 1.006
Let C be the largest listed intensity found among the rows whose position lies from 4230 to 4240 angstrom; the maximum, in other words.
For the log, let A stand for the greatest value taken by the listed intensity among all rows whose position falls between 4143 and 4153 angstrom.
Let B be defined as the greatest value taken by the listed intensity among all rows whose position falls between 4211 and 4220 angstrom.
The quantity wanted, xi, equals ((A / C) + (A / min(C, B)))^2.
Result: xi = 4.10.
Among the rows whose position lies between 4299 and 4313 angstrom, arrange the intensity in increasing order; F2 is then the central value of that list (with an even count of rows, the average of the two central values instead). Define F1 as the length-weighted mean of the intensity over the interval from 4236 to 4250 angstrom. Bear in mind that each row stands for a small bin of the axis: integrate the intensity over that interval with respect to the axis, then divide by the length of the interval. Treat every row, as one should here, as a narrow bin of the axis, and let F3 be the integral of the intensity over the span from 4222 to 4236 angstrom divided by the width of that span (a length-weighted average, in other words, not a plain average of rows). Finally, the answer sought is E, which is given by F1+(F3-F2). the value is 6.72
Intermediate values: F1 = 6.52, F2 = 6.1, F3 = 6.32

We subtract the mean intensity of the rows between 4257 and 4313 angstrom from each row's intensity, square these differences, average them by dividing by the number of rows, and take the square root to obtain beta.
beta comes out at 0.24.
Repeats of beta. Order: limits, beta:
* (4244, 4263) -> 0.23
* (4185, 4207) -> 0.20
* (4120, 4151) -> 0.15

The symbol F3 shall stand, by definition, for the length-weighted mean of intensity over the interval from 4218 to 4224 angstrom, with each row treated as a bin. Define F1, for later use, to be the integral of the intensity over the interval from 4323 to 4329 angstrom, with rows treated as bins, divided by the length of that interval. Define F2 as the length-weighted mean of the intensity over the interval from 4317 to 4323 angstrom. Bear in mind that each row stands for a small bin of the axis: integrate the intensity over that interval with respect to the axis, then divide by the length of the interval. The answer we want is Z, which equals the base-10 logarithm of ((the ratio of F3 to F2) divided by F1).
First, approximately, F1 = 6.19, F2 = 6.3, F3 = 6.48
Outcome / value -0.782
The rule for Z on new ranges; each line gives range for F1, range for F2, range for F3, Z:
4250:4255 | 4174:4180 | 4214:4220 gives -0.805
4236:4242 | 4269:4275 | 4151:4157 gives -0.794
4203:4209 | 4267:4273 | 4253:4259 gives -0.783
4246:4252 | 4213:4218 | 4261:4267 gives -0.798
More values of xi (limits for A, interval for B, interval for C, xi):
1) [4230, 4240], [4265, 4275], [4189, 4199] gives 4.16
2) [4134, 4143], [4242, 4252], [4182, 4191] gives 3.97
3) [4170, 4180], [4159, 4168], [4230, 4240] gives 3.80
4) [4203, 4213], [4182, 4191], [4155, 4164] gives 3.77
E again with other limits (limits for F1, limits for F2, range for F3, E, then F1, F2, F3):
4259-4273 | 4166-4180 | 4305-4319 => 6.15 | 6.32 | 6.5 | 6.33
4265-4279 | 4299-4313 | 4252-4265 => 6.76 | 6.35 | 6.1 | 6.54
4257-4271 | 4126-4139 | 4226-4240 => 6.04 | 6.45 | 6.8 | 6.34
